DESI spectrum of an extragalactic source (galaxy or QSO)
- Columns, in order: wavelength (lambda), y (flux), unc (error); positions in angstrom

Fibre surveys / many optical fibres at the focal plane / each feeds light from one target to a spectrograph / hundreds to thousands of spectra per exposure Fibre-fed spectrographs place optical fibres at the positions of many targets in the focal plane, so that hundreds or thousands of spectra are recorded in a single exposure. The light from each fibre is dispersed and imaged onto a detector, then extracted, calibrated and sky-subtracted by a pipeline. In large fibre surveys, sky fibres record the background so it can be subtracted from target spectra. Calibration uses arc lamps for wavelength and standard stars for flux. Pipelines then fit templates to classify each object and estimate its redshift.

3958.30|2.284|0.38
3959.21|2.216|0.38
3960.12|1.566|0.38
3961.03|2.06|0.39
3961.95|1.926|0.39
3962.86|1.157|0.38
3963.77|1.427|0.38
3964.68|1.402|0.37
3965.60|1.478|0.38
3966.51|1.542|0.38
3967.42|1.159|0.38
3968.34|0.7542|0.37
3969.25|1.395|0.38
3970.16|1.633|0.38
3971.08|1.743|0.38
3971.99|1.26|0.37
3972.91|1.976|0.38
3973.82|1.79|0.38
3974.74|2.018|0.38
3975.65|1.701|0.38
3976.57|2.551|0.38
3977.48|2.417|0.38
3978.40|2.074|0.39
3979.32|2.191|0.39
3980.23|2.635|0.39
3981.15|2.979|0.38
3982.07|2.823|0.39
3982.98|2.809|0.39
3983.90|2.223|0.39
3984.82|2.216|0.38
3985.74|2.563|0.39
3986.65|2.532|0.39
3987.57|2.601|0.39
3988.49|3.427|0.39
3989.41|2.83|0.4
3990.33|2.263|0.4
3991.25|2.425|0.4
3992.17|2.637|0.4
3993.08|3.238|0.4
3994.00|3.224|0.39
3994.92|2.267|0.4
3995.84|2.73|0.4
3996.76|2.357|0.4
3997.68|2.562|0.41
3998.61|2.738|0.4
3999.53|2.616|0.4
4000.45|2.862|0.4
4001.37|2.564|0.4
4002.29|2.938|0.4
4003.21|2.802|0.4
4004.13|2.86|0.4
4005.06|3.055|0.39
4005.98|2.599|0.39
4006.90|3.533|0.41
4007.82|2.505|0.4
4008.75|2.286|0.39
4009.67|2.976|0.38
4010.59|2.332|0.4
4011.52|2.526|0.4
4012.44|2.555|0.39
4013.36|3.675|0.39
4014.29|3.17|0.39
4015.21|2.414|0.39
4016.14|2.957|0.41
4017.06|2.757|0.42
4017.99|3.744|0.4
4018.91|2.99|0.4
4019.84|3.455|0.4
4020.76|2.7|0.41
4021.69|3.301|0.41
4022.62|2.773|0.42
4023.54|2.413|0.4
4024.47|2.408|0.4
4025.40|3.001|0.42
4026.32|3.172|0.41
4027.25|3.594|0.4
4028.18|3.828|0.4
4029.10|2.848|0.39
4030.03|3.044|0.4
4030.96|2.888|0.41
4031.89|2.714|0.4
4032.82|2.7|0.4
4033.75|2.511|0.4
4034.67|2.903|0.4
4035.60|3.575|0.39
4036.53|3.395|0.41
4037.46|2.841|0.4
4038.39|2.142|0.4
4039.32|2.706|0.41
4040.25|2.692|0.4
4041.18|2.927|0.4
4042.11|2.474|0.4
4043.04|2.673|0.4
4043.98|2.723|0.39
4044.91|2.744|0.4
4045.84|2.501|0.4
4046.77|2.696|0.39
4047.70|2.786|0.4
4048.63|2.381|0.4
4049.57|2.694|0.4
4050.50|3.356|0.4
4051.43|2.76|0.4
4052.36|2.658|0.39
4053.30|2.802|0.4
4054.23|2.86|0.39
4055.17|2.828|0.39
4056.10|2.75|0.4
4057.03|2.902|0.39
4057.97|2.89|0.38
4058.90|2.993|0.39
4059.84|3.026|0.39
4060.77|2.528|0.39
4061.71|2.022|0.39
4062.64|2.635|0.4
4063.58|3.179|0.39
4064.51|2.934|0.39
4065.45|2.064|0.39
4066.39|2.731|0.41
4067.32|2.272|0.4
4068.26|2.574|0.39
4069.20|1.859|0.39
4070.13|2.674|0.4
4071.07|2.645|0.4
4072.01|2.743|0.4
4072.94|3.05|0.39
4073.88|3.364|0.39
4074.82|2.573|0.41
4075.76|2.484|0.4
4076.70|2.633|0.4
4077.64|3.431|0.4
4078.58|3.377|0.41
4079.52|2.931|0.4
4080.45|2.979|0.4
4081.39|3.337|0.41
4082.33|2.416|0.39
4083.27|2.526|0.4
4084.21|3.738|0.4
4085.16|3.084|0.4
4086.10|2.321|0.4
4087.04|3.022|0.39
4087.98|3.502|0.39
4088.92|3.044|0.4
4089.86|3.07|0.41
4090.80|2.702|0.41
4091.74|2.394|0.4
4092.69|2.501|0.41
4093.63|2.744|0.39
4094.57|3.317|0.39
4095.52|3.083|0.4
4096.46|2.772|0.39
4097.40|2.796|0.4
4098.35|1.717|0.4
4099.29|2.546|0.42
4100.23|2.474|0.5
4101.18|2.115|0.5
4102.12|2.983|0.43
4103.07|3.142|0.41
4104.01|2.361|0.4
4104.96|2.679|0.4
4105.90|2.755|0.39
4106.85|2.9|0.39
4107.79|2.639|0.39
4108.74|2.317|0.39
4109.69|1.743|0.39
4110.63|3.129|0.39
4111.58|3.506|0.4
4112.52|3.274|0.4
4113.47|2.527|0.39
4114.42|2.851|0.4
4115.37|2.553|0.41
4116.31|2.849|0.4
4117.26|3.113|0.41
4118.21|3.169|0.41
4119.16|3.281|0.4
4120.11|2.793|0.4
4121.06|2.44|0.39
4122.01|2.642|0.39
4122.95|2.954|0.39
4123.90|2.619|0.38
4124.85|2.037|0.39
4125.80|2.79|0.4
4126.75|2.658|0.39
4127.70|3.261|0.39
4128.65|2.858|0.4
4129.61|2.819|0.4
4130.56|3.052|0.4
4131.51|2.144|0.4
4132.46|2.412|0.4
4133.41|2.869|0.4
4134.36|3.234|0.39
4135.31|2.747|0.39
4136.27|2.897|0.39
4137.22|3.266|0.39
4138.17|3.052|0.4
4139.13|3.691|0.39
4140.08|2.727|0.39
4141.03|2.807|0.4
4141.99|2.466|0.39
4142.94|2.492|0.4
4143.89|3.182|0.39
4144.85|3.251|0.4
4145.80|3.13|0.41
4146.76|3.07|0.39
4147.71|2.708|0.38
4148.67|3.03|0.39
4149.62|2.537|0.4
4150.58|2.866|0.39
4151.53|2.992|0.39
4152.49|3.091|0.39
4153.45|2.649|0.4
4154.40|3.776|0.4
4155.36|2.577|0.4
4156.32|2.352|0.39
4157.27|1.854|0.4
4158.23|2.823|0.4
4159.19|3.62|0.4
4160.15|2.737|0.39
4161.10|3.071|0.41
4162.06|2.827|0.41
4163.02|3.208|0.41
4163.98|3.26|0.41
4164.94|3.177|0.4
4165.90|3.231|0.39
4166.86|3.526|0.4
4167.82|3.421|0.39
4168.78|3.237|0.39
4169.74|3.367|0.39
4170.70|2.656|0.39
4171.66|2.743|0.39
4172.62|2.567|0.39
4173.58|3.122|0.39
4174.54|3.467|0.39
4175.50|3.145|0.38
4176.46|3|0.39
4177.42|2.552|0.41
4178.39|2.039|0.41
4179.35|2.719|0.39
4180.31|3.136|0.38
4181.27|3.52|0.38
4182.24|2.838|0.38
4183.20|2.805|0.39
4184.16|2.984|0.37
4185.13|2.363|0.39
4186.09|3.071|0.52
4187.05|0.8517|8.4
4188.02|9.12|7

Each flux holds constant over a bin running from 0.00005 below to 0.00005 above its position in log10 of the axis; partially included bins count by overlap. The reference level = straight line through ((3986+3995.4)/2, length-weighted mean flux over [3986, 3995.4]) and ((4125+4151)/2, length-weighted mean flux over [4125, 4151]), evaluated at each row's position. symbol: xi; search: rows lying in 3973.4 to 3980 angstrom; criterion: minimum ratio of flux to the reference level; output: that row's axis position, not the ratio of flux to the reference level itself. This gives 3975.65 angstrom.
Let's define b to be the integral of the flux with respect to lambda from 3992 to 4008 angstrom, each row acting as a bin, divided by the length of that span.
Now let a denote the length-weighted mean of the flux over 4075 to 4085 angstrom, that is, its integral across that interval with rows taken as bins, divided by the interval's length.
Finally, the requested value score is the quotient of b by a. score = 0.94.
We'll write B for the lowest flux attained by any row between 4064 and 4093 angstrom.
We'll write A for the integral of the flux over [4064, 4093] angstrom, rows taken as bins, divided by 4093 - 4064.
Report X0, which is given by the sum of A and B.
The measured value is 4.67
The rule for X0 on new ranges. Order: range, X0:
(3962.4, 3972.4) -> 2.12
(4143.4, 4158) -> 4.72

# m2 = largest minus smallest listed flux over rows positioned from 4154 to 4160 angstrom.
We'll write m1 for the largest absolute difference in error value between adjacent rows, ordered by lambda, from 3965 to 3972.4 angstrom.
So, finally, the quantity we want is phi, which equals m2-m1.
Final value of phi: 1.9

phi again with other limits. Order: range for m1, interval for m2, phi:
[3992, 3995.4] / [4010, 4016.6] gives 1.3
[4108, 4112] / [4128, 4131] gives 0.2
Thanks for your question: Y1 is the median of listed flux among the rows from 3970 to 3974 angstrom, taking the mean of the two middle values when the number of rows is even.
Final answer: 1.7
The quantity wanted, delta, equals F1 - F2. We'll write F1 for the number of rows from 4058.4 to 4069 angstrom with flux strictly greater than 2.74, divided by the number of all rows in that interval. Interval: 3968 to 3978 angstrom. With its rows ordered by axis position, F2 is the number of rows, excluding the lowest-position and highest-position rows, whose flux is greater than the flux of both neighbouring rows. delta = -3.6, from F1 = 0.36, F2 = 4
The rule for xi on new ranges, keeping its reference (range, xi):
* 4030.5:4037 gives 4033.75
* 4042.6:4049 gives 4048.63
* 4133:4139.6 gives 4135.31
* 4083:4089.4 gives 4086.10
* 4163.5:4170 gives 4164.94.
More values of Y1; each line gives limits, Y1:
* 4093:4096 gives 3.1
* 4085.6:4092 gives 3.0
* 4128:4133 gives 2.8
